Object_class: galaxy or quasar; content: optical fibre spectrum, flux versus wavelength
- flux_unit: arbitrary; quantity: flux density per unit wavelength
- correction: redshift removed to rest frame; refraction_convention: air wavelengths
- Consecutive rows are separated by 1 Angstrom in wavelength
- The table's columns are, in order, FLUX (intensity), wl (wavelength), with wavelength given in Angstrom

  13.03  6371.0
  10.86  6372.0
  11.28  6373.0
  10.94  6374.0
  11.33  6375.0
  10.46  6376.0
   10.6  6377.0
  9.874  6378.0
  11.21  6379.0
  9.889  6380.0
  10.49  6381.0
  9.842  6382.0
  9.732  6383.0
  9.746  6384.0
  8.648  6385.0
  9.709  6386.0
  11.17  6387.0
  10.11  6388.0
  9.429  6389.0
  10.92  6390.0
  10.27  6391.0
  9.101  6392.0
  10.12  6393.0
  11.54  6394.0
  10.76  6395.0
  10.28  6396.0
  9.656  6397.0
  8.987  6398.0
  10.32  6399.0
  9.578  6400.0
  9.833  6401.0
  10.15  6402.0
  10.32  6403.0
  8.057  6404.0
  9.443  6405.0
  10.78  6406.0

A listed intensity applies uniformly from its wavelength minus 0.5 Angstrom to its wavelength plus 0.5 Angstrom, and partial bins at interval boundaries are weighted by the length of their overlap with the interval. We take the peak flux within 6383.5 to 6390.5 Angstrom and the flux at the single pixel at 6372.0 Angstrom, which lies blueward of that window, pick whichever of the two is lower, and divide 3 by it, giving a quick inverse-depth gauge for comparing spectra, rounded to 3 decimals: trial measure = 0.276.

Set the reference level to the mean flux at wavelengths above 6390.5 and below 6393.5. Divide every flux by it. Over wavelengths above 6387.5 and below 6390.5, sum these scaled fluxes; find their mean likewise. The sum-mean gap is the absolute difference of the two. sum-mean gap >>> 2.07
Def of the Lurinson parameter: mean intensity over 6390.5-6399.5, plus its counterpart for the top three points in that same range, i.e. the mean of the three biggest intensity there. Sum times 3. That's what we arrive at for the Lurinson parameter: 62.96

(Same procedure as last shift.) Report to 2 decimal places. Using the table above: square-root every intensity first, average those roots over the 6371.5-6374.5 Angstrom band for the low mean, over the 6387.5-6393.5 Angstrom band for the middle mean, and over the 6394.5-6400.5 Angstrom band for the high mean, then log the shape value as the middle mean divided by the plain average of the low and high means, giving 0.98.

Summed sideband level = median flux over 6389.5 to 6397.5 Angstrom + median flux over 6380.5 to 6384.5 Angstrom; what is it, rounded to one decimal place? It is 20.1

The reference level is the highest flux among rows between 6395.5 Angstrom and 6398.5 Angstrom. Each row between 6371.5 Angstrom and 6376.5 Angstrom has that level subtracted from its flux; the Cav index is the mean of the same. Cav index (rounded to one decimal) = 0.7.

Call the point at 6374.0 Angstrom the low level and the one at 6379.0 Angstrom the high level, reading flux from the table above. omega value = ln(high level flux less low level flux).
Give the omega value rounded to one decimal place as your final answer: -1.3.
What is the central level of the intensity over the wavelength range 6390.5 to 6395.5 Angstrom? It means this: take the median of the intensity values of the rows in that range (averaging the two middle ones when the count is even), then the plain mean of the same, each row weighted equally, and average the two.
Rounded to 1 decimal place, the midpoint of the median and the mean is 10.3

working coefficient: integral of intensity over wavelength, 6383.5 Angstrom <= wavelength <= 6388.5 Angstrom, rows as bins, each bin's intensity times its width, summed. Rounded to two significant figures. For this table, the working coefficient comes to 49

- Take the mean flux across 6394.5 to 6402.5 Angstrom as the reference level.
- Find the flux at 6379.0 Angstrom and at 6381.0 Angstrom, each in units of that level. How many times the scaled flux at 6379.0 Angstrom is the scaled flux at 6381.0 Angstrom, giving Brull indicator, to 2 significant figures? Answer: 0.94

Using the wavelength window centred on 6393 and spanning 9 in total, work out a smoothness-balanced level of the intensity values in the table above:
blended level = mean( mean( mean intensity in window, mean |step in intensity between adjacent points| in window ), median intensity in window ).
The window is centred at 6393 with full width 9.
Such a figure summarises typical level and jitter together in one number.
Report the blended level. 7.9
